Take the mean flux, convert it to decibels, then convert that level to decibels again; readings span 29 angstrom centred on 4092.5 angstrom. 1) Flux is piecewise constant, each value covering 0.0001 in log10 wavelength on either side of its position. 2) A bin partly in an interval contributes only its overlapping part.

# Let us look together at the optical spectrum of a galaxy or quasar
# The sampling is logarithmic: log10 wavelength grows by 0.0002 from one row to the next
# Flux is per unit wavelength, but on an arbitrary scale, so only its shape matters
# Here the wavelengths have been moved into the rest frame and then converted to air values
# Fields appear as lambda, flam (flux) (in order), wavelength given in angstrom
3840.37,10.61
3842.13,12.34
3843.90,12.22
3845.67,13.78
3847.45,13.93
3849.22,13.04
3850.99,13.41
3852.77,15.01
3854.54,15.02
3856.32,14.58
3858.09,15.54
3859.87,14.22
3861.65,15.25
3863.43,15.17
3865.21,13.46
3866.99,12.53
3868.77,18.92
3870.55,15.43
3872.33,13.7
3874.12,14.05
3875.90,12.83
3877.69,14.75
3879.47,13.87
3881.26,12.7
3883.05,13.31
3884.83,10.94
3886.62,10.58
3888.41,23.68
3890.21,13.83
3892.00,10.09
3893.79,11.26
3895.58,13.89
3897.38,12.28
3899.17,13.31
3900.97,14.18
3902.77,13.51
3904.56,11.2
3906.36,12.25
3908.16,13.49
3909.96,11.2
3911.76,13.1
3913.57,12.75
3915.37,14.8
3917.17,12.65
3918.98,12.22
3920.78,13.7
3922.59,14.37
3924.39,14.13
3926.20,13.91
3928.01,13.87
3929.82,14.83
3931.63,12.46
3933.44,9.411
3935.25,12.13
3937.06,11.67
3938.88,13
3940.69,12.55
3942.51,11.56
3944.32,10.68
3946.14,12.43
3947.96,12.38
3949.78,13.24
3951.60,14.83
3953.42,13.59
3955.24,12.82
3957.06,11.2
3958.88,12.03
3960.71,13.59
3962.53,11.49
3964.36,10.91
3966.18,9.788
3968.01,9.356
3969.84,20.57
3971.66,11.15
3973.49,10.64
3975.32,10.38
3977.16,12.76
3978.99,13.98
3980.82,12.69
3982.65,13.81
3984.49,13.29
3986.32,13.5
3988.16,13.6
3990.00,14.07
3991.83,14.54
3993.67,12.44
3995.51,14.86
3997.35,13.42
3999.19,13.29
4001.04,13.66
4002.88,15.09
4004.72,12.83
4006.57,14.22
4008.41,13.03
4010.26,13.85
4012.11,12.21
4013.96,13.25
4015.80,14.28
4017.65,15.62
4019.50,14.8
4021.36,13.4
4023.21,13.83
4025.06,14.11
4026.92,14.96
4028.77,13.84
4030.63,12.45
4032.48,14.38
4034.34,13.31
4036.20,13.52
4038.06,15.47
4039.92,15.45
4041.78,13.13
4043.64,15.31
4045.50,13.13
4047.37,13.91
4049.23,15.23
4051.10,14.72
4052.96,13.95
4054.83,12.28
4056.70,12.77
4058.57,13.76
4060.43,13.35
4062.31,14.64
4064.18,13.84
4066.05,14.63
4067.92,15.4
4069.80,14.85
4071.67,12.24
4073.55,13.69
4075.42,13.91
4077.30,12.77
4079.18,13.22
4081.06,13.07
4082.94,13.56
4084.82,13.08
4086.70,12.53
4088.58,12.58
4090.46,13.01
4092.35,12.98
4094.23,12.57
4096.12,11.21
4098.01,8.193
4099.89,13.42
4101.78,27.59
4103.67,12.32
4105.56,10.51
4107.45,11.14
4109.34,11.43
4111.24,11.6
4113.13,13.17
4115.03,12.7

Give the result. 10.5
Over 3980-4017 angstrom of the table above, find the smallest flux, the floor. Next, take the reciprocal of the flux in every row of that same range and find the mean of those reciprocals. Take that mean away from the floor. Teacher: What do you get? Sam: 12.1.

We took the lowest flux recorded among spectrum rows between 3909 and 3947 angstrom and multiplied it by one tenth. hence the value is 0.94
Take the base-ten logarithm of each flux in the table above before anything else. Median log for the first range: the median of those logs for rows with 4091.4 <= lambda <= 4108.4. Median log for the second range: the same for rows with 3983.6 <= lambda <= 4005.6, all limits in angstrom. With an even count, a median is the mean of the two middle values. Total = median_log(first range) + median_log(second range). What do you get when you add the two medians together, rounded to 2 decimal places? 2.22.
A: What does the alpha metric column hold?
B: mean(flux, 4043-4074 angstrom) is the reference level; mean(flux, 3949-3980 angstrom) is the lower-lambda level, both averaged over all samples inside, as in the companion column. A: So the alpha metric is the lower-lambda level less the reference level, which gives -1.5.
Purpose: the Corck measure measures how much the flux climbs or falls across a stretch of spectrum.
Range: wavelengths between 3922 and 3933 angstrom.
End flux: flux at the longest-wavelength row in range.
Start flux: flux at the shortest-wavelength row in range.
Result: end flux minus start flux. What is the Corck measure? -1.9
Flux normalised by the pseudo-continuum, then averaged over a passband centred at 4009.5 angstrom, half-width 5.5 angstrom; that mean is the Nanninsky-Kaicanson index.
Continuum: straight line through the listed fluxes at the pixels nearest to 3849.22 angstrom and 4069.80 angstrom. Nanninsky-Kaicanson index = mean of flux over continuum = 0.92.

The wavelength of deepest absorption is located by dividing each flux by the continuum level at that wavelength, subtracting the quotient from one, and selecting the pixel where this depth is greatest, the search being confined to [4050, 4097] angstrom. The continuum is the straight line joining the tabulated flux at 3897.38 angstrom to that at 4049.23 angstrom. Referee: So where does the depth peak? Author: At 4096.12 angstrom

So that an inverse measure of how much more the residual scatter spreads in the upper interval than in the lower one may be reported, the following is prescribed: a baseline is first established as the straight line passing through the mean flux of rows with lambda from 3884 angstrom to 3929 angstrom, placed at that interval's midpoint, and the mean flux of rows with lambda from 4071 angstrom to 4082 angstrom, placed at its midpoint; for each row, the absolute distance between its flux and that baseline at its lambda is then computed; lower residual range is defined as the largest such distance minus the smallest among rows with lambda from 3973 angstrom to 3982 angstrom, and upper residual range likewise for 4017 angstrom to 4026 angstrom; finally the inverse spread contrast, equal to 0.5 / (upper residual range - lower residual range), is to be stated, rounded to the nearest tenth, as -3.1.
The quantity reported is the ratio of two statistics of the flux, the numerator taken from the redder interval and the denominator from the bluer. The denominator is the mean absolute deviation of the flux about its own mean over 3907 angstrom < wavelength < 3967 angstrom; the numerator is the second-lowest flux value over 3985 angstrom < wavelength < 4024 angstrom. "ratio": 11.4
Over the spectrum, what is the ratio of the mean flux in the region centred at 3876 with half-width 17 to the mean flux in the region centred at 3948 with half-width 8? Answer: 1.118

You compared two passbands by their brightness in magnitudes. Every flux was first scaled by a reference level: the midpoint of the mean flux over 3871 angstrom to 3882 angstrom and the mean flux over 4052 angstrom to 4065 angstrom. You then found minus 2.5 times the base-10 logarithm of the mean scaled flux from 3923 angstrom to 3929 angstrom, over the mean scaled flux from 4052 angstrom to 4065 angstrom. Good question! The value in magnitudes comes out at -0.04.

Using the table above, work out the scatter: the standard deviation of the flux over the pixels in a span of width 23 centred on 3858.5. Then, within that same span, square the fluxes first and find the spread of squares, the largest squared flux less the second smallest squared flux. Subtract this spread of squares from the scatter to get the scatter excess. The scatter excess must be -186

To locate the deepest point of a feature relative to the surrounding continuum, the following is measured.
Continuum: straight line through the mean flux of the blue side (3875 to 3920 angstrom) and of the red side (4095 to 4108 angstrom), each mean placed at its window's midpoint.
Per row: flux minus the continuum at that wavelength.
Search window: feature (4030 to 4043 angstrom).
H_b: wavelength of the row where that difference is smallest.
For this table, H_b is 4030.63 angstrom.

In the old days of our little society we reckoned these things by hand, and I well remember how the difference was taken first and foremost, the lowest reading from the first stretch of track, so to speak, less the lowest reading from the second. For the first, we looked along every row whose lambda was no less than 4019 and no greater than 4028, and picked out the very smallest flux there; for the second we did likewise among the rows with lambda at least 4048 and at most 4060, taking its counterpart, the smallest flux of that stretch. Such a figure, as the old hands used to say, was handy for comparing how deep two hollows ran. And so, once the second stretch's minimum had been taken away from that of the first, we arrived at 1.1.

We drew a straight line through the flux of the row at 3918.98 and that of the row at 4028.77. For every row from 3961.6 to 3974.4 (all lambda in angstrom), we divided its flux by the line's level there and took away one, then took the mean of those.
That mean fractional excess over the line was -0.074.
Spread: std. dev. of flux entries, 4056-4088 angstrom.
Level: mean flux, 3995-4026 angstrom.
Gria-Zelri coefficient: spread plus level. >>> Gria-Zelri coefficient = 14.7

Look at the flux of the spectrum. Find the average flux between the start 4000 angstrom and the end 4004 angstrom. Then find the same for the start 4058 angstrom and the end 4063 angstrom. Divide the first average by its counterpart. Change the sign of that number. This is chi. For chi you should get -1.03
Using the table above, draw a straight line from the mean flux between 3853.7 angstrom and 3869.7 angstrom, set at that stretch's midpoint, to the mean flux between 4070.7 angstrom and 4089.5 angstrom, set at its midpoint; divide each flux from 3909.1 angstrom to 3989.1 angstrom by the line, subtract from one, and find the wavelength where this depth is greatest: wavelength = 3933.44 angstrom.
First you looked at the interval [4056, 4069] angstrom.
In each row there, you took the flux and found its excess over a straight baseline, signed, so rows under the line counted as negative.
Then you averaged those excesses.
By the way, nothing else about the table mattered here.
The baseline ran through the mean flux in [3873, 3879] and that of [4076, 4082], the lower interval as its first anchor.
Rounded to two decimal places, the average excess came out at 0.96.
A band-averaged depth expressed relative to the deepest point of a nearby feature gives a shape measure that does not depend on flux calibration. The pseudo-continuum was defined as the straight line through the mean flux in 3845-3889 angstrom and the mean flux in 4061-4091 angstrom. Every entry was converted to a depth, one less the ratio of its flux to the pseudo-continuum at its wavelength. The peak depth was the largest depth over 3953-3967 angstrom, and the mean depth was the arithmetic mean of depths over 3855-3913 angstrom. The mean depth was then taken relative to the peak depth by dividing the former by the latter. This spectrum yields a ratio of 0.1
